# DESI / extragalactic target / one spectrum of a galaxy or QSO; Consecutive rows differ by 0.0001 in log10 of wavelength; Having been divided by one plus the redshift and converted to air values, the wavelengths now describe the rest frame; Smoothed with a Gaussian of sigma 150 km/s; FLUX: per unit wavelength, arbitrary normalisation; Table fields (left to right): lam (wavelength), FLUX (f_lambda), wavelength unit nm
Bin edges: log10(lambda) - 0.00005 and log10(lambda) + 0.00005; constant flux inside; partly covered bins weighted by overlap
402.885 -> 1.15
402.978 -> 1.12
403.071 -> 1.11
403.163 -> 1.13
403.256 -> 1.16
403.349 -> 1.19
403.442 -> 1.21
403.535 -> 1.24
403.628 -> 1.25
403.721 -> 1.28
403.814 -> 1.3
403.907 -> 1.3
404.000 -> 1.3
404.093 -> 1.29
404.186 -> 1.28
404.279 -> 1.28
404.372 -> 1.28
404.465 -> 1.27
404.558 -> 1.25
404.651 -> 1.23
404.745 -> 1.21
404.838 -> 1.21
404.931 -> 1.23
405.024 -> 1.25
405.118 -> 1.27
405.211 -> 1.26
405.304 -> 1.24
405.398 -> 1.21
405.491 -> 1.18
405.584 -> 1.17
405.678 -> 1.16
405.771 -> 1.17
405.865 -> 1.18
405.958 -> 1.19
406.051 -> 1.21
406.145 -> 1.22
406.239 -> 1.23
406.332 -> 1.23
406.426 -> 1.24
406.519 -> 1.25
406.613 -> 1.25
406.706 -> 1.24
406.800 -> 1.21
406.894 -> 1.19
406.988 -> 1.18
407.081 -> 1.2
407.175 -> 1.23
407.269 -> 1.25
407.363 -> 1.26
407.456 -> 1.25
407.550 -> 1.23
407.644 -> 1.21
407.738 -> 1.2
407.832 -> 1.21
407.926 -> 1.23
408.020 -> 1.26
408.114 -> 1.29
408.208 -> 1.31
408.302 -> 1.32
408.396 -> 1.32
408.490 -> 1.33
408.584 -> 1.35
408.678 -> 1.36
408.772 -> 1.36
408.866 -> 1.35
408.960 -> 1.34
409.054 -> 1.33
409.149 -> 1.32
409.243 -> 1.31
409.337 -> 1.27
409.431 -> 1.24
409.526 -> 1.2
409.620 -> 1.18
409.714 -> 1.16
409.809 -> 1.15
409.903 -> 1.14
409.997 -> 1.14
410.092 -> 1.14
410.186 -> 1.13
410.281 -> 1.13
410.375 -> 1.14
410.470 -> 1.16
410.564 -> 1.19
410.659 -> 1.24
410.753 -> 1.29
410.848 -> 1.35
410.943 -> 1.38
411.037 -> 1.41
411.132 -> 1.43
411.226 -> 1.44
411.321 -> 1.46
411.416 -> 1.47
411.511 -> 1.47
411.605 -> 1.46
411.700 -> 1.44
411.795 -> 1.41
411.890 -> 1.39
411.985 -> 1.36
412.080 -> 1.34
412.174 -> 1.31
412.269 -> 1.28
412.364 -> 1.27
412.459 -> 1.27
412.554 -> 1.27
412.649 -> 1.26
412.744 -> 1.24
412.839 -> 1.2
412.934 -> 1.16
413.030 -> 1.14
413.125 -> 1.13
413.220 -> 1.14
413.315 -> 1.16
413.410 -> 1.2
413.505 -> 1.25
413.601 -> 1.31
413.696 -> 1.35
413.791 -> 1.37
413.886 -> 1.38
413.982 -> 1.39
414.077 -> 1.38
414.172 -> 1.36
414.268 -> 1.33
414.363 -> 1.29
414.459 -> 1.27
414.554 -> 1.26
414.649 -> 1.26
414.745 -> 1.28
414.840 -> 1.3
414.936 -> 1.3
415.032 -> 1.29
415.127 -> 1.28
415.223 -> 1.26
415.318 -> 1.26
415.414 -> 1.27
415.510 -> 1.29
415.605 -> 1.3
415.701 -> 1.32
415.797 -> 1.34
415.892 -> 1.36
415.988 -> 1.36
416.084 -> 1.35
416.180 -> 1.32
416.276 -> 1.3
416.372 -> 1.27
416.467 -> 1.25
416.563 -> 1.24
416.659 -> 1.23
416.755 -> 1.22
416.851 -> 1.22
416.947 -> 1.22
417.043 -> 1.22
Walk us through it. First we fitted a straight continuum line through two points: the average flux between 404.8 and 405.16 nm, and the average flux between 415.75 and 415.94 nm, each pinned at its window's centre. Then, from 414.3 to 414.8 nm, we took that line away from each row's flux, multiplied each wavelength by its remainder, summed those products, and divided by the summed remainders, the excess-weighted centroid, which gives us 414.57 nm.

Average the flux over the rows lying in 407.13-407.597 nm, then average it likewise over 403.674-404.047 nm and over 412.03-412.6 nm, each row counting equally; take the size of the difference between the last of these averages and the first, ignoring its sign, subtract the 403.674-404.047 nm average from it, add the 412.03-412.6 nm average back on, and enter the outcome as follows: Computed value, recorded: 0.04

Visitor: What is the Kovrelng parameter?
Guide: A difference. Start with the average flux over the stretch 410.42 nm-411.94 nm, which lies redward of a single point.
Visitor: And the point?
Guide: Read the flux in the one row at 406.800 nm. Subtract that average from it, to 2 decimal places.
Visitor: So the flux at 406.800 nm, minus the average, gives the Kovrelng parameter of -0.16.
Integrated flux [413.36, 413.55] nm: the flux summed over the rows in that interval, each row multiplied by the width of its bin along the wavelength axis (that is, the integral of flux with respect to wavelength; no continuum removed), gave 0.233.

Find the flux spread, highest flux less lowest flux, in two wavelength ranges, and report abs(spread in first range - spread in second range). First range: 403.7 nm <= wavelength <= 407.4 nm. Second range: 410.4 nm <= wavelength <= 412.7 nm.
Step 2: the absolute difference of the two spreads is 0.17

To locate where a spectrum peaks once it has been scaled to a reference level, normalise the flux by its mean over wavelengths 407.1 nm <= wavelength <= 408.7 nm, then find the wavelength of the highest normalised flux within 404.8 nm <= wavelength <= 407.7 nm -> 405.118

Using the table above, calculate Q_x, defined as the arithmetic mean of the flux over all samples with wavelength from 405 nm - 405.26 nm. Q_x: 1.26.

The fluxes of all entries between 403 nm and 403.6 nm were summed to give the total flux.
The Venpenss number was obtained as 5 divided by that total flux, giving 0.71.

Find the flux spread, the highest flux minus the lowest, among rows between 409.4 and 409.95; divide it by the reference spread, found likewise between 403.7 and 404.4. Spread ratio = 5.0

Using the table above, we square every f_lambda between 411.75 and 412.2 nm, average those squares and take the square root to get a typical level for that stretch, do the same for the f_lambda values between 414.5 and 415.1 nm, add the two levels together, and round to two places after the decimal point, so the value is 2.64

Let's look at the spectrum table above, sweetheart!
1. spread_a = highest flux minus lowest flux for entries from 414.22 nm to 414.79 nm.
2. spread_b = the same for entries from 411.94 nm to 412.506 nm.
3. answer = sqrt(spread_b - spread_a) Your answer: 0.14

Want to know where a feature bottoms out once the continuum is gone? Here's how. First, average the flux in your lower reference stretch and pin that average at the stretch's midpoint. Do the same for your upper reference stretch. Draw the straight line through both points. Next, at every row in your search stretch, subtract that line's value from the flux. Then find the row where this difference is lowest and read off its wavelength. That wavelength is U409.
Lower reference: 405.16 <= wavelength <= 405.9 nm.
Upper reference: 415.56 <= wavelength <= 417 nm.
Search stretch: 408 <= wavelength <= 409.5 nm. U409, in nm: 409.431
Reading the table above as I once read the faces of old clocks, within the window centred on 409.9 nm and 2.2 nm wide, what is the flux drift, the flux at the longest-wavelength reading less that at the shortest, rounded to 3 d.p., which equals 0.030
